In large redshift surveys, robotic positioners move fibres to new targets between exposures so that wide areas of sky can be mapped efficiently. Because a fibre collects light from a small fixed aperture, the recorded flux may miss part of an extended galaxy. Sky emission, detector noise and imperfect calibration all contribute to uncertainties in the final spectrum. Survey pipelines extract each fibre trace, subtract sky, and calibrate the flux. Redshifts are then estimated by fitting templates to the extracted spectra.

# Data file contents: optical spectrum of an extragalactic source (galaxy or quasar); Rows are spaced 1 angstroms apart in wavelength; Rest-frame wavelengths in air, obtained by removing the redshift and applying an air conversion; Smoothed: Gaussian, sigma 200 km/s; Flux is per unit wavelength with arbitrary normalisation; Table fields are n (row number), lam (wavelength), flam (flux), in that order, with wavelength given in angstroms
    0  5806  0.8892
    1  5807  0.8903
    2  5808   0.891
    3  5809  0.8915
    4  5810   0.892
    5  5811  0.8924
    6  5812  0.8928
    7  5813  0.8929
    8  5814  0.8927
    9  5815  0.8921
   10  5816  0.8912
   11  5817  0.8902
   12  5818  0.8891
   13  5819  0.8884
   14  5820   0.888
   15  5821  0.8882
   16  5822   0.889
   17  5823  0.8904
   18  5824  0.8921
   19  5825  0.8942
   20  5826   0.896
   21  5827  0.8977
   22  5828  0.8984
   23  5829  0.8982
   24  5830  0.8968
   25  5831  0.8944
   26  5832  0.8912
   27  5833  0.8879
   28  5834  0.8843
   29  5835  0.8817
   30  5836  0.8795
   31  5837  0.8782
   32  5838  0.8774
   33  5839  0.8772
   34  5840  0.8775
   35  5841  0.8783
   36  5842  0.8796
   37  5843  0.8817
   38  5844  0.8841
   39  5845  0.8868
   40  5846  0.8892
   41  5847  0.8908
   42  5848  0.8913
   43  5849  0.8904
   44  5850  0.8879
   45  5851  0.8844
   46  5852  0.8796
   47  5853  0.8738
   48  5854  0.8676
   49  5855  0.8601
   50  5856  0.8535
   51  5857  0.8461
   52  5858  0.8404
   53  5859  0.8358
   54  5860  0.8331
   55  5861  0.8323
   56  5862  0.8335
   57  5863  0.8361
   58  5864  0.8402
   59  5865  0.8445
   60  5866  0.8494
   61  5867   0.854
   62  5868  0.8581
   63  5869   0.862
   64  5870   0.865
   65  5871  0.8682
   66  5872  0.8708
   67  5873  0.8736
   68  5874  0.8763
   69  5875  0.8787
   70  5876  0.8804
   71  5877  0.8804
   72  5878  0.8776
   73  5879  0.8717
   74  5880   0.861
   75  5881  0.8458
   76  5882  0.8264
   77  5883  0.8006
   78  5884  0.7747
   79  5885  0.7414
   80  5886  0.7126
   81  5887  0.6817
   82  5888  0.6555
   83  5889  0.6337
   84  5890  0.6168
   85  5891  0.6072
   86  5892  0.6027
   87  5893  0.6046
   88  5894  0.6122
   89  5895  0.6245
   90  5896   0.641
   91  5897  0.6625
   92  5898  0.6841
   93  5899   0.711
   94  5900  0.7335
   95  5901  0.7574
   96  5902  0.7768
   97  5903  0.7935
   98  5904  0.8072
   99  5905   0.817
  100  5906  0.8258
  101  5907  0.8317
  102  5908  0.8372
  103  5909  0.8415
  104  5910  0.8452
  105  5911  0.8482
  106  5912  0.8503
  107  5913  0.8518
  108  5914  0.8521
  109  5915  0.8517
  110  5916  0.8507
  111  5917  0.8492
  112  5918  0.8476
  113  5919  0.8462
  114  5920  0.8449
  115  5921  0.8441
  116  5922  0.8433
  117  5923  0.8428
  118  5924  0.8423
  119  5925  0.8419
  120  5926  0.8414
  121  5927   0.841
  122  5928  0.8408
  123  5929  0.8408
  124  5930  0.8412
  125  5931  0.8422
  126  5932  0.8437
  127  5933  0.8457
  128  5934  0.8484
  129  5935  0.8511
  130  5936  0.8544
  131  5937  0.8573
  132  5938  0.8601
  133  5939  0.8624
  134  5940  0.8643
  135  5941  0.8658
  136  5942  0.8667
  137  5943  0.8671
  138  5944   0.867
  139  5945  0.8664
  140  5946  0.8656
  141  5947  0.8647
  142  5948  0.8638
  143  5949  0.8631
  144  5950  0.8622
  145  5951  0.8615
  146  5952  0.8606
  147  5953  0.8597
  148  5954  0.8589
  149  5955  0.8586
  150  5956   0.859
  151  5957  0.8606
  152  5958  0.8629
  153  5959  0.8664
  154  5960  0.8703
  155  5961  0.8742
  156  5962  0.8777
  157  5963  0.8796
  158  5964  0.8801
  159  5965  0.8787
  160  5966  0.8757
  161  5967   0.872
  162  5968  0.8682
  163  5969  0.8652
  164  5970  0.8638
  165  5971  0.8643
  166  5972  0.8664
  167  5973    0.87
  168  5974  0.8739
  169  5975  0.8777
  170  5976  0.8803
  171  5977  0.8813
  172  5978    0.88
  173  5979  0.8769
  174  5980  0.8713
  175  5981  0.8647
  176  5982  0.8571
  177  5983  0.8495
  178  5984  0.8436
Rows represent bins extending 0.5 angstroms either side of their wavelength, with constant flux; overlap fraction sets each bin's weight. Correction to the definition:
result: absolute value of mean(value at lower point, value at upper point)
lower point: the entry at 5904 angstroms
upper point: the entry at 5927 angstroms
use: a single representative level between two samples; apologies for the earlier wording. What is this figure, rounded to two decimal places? 0.82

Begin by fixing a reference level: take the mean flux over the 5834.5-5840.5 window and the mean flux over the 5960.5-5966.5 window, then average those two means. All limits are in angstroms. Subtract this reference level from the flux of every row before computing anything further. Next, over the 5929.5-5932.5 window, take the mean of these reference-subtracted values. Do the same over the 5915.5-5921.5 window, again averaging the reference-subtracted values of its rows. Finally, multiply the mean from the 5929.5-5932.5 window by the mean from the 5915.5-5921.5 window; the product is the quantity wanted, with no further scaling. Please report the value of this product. 0.0011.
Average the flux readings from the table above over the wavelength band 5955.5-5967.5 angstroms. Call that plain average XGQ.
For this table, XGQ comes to 0.871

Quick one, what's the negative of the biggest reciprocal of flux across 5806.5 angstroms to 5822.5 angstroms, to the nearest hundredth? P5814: -1.13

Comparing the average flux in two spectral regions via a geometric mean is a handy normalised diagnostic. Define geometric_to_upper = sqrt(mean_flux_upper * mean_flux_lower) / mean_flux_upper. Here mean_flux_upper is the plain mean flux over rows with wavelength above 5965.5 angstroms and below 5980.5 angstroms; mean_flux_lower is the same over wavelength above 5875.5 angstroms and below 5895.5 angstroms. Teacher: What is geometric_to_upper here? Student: 0.92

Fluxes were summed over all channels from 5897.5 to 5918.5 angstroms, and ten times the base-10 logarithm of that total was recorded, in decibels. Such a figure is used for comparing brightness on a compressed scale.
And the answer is 12.3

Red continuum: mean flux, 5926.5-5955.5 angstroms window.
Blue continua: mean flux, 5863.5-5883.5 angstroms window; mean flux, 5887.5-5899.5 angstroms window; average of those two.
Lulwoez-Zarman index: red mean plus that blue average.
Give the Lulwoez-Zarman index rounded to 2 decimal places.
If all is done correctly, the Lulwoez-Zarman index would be 1.61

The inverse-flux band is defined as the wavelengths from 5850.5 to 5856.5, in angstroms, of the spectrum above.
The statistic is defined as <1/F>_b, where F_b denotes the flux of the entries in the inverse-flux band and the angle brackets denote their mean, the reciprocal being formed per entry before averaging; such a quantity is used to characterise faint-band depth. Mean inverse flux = 1.15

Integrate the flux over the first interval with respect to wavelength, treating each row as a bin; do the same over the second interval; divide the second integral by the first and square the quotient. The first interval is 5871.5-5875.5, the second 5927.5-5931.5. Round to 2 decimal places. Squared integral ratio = 0.92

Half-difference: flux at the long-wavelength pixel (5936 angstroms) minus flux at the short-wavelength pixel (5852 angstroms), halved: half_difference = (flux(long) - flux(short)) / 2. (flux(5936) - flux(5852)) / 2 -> -0.013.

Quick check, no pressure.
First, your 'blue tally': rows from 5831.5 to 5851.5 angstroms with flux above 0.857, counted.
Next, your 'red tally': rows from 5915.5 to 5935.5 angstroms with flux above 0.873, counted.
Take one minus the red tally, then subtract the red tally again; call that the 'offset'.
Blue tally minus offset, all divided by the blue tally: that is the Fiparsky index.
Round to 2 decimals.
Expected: 0.95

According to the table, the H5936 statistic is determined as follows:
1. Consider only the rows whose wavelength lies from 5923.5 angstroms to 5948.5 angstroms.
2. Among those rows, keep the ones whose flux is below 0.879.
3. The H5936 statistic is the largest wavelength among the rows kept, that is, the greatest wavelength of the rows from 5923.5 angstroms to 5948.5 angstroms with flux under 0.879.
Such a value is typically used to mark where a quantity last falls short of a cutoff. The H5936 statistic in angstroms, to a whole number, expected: 5948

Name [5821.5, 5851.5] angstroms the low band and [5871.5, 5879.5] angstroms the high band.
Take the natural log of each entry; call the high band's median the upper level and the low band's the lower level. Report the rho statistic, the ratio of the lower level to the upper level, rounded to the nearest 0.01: 0.90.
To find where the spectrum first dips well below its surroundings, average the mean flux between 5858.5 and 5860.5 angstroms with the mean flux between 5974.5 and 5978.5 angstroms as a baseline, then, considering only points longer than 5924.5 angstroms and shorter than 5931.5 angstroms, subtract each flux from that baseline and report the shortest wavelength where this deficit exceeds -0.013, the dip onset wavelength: 5925 angstroms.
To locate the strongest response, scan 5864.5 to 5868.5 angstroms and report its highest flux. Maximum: 0.8581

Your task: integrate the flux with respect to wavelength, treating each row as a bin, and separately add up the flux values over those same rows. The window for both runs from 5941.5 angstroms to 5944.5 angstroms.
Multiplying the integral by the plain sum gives 6.8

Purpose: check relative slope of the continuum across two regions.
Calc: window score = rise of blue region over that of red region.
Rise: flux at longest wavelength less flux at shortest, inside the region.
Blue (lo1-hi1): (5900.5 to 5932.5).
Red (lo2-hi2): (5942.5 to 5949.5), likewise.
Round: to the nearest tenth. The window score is -21.6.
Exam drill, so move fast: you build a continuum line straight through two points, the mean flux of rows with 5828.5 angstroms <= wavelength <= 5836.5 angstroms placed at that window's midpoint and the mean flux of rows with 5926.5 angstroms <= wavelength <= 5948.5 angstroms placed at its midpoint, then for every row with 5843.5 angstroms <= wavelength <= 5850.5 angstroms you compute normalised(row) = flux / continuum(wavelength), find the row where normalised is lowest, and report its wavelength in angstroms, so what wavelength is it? 5844 angstroms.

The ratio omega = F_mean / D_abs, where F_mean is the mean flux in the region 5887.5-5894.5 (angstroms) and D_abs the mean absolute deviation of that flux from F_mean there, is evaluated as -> 42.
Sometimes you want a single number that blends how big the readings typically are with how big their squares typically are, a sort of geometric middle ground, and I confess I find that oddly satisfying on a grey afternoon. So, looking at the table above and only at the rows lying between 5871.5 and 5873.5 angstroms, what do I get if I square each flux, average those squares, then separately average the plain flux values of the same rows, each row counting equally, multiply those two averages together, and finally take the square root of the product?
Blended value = 0.81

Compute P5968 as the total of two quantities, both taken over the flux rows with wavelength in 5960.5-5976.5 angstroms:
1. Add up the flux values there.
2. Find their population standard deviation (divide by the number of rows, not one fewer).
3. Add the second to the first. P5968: 14.0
